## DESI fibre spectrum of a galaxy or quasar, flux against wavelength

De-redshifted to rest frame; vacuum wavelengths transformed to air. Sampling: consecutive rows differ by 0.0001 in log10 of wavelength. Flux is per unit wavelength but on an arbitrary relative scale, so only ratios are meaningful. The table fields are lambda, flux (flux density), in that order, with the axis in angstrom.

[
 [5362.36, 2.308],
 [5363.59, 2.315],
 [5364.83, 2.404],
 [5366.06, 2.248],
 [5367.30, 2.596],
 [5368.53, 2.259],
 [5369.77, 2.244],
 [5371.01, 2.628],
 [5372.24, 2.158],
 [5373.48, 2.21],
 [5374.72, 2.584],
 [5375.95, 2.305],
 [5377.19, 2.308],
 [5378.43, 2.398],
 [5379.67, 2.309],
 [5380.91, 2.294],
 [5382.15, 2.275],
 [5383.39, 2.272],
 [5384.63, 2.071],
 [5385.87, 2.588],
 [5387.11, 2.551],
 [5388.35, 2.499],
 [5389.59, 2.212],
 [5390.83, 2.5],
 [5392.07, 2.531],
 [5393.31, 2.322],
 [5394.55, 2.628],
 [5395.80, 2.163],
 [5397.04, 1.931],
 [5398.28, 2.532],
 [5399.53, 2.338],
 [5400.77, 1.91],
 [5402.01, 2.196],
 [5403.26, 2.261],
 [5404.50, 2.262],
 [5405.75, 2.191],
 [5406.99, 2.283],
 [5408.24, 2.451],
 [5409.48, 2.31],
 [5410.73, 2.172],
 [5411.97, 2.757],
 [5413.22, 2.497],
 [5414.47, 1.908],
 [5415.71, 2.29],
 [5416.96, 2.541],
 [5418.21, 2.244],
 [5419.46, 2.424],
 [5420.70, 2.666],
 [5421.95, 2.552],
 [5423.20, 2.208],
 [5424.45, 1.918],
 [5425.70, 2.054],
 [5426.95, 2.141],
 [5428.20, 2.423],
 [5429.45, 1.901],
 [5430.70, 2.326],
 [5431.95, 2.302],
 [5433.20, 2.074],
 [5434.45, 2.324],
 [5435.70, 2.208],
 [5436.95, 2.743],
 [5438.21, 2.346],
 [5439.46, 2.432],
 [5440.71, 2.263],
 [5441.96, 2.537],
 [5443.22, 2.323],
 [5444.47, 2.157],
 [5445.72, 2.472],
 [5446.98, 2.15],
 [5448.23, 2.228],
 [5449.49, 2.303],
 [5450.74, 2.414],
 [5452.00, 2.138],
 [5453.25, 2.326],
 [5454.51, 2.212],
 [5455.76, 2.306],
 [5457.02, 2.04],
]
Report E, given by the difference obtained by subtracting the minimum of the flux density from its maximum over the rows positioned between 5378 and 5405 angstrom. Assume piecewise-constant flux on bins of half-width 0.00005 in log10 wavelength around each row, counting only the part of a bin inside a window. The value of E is 0.72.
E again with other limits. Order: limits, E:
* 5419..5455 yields 0.84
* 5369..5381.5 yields 0.47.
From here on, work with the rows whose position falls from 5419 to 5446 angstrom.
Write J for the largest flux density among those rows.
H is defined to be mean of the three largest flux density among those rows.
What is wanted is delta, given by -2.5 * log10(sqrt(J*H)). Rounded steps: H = 2.65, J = 2.743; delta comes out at -1.078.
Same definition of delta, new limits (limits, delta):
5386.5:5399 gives -1.037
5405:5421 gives -1.081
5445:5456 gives -0.967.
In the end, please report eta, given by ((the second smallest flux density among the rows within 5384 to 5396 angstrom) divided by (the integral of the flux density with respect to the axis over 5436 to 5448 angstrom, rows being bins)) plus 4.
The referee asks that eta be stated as 4.08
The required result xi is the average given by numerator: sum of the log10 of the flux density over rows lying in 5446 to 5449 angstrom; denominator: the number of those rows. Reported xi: 0.340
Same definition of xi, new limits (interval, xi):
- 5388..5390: 0.371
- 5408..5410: 0.376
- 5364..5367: 0.366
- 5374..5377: 0.387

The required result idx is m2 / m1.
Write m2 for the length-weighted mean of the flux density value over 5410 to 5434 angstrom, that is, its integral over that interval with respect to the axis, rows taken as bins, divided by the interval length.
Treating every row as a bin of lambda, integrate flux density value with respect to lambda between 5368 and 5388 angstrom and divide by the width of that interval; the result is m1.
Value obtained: 0.98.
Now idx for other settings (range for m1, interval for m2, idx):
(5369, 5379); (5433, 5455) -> 0.99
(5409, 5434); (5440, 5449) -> 1.01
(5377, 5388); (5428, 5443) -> 0.99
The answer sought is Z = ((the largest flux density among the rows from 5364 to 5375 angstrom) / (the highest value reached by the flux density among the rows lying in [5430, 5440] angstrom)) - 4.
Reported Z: -3.04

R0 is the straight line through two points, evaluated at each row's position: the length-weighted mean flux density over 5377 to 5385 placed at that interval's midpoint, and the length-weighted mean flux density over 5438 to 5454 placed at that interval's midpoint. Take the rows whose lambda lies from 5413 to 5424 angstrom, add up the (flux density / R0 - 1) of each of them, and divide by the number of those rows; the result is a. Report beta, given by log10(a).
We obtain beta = -1.51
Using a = 0.031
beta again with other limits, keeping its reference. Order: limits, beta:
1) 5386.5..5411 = -1.97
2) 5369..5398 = -1.53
